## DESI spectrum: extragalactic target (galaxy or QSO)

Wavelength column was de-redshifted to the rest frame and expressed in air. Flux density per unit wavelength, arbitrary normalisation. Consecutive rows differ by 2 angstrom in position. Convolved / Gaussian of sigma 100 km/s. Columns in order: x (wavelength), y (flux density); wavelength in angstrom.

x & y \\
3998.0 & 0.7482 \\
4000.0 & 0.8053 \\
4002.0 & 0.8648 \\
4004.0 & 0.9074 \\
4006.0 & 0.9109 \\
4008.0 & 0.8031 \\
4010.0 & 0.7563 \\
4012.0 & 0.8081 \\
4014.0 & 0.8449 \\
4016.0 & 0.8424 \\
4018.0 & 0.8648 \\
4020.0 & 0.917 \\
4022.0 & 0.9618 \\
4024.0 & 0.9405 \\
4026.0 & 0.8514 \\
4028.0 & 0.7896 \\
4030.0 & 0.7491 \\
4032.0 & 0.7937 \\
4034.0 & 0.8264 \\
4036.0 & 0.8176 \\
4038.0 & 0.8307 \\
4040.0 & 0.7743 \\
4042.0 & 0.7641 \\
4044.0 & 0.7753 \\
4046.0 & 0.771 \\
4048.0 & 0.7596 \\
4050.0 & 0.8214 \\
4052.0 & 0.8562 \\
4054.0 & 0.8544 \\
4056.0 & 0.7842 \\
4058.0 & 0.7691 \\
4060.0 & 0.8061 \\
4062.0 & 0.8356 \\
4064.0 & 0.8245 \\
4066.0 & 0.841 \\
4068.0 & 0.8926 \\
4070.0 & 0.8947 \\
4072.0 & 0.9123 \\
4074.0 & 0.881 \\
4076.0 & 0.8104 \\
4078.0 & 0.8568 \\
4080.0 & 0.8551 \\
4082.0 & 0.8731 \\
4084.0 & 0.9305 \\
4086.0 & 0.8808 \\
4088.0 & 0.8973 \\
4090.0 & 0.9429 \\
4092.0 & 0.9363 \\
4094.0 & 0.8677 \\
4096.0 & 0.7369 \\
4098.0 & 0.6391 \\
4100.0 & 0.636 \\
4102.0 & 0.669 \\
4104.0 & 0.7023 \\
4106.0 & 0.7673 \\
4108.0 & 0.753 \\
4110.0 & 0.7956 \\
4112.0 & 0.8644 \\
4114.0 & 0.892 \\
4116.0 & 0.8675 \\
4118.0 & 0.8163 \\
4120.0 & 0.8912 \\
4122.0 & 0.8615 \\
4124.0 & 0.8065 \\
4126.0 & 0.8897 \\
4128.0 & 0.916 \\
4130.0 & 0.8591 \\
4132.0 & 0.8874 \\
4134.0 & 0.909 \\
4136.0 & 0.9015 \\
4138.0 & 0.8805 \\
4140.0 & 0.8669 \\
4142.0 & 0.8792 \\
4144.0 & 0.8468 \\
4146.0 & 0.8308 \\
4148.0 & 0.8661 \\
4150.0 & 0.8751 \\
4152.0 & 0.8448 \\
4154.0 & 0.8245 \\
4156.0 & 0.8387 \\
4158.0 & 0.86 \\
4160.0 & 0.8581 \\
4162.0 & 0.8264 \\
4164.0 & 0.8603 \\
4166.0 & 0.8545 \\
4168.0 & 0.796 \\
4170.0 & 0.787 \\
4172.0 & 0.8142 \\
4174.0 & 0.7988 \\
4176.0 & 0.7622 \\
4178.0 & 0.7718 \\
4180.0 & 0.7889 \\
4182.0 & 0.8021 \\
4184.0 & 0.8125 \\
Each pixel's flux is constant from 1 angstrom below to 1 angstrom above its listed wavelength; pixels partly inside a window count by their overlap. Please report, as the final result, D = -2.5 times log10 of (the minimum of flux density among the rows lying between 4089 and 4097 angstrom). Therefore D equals 0.331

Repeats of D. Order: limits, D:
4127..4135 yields 0.165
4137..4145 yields 0.181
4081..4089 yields 0.147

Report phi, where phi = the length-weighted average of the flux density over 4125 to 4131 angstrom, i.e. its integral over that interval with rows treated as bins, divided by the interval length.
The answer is 0.888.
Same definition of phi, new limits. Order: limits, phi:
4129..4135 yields 0.885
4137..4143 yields 0.876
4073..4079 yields 0.849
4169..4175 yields 0.800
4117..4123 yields 0.856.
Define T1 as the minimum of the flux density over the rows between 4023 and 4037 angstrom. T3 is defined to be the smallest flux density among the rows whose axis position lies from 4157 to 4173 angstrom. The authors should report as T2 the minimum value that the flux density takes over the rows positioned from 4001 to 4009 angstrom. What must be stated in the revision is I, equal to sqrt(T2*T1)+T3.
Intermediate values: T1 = 0.7491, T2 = 0.8031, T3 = 0.787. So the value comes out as 1.56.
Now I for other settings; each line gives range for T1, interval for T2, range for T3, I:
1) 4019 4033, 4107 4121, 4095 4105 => 1.39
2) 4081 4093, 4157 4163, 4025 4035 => 1.60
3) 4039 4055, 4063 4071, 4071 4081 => 1.60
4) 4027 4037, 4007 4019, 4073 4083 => 1.56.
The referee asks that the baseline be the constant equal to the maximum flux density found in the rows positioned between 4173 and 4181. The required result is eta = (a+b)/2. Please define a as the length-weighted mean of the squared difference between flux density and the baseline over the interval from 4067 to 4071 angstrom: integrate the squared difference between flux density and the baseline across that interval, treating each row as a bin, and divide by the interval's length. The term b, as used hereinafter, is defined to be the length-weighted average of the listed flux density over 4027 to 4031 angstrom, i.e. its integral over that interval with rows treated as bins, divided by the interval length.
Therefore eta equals 0.389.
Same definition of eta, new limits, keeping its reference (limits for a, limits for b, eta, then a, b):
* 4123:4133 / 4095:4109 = 0.354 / 0.007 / 0.70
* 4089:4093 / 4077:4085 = 0.449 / 0.020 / 0.88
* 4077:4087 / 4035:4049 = 0.396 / 0.007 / 0.78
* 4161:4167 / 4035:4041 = 0.405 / 0.003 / 0.81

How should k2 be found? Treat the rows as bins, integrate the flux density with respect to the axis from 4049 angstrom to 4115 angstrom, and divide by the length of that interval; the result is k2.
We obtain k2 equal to 0.827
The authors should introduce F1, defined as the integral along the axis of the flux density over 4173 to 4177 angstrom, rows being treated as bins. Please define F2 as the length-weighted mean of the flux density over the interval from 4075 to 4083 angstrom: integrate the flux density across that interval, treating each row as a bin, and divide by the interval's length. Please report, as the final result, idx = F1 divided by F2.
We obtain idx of 4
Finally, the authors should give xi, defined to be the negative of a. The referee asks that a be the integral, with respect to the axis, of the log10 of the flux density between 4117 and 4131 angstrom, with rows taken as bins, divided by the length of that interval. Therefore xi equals 0.064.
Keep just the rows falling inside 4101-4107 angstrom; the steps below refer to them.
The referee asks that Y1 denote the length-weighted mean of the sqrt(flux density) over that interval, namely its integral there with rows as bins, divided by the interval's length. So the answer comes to 0.844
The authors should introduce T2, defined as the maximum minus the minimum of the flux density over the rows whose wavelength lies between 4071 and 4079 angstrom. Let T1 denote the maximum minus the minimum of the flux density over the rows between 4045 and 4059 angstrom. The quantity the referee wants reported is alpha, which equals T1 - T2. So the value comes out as -0.01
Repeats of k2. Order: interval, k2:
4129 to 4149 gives 0.873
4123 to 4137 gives 0.881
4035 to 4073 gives 0.820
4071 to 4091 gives 0.884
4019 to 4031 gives 0.868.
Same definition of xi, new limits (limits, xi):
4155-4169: 0.075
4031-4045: 0.099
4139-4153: 0.066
